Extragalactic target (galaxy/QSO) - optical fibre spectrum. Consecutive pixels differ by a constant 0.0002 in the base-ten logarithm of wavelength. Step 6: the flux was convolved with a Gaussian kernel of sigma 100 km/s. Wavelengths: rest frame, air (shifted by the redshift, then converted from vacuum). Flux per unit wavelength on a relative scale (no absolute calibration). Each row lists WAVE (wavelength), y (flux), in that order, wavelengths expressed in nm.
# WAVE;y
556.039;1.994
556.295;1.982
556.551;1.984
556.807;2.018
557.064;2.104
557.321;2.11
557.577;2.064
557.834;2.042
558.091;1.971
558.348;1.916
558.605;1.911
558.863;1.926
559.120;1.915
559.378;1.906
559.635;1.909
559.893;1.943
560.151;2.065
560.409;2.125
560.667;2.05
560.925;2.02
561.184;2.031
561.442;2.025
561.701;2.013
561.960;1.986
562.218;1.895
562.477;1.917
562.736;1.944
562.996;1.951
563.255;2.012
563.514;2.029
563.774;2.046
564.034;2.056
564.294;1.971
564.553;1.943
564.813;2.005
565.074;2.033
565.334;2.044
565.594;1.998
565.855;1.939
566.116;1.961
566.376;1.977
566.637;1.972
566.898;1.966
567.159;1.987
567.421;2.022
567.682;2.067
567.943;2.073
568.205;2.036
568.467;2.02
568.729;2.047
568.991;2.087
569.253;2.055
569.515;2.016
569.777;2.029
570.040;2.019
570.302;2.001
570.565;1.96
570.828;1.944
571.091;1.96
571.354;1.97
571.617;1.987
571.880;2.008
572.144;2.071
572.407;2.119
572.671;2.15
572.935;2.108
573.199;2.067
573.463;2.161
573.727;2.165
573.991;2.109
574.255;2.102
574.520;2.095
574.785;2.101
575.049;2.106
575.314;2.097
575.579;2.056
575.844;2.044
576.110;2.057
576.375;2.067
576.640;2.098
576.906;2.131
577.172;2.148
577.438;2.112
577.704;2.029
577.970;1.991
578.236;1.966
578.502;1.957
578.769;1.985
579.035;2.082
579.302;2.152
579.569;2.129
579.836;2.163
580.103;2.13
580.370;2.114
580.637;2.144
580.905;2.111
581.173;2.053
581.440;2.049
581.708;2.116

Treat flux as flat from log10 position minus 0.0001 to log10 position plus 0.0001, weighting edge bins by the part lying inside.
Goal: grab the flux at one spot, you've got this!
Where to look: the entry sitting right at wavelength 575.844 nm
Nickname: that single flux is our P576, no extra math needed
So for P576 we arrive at 2.044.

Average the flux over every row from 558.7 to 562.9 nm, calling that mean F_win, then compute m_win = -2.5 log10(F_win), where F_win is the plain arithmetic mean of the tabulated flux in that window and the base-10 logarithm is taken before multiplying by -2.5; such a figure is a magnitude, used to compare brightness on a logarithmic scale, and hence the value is -0.741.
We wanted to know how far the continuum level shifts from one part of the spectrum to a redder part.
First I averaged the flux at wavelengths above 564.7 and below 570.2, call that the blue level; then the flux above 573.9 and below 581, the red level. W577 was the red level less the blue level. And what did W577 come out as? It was 0.067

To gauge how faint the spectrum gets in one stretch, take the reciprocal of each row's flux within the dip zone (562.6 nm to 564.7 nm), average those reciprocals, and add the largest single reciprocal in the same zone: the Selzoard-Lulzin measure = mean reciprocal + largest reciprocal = 1.02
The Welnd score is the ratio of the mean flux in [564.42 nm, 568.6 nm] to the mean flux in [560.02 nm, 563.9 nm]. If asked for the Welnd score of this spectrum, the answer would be 1.00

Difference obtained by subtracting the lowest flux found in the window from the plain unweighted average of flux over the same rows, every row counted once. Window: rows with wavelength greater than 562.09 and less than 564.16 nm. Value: 0.086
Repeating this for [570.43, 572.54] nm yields 0.058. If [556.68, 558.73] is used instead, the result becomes 0.106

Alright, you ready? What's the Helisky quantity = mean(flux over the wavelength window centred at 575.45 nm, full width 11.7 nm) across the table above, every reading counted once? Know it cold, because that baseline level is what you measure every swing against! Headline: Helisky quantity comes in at 2.069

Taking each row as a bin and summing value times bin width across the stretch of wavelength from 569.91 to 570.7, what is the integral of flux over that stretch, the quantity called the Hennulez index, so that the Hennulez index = 1.57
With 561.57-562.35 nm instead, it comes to 1.53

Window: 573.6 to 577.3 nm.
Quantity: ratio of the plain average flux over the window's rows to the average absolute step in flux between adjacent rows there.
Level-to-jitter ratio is 110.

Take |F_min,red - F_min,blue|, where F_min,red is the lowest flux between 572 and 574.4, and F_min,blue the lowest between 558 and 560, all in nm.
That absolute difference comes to 0.16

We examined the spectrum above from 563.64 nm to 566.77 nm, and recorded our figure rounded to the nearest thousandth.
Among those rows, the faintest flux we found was 1.939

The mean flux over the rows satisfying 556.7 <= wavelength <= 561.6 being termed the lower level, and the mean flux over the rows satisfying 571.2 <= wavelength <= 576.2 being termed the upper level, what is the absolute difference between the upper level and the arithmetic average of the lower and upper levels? 0.040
